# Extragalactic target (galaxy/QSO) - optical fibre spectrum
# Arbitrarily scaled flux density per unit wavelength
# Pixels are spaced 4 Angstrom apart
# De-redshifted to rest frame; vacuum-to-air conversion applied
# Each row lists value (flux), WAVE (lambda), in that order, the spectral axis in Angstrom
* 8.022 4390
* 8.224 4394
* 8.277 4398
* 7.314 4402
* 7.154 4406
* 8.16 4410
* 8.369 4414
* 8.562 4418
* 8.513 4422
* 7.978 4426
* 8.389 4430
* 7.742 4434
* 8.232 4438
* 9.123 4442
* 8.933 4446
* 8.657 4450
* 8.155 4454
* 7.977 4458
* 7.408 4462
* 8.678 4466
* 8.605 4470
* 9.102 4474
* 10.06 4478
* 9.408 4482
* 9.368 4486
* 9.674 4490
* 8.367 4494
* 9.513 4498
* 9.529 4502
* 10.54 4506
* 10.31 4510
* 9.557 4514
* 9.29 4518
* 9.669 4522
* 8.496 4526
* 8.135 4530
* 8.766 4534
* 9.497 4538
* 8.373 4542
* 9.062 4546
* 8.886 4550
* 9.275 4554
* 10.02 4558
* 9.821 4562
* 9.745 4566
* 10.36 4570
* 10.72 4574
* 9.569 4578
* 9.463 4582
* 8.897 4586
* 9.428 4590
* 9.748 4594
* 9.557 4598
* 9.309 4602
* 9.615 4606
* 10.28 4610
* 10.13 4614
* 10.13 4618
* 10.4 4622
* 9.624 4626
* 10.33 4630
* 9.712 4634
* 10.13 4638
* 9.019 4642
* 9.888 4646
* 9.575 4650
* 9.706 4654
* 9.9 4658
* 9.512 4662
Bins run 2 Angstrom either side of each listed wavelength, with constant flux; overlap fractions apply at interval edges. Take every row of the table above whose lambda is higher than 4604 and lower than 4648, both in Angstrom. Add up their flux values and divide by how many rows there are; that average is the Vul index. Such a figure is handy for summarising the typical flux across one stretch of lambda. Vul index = 9.9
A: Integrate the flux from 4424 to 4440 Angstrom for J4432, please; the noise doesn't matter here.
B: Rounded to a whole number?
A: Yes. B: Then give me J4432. 129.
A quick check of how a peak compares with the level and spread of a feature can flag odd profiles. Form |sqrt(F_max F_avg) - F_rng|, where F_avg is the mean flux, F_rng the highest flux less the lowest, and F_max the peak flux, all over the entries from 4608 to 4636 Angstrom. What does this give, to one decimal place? 9.5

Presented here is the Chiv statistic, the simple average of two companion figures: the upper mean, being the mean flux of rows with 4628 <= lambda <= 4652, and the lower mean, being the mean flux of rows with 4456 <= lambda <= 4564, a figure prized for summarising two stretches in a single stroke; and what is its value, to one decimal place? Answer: 9.5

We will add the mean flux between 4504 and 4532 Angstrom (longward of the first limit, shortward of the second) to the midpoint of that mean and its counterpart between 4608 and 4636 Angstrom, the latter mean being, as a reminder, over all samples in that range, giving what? 19.2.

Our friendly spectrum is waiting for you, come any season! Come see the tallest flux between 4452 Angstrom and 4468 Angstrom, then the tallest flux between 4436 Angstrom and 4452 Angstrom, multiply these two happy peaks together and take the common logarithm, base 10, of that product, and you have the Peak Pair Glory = 1.90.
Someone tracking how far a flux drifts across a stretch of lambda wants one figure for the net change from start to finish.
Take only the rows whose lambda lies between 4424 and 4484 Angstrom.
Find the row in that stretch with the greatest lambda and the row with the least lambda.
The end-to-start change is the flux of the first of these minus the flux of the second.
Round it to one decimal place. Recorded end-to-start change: 1.4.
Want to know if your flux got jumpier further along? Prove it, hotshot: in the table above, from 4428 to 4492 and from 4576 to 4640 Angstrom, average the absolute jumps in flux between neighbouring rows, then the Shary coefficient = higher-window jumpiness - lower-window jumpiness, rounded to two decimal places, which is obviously -0.11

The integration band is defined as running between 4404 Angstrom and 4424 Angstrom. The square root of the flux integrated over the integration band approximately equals 12.8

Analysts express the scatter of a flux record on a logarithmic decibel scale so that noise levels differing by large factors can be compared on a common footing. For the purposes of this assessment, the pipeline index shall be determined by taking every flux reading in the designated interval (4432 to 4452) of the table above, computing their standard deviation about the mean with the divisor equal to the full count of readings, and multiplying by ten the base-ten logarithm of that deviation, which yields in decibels -3.0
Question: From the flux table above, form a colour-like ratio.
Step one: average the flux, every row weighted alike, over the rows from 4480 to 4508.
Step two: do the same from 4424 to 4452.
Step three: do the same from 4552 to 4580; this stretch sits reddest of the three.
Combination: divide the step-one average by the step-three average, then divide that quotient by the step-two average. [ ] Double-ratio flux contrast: 0.113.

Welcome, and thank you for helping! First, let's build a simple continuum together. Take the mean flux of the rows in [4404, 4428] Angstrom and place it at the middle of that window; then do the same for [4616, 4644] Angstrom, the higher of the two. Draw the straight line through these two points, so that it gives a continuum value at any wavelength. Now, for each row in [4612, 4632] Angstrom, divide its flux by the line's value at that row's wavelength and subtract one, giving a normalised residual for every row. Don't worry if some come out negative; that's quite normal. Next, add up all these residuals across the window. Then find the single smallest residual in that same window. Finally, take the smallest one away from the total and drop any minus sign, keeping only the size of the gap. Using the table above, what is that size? 0.169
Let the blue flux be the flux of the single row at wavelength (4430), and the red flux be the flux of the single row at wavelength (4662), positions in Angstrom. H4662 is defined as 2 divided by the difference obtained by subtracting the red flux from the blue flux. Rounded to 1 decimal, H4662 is -1.8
